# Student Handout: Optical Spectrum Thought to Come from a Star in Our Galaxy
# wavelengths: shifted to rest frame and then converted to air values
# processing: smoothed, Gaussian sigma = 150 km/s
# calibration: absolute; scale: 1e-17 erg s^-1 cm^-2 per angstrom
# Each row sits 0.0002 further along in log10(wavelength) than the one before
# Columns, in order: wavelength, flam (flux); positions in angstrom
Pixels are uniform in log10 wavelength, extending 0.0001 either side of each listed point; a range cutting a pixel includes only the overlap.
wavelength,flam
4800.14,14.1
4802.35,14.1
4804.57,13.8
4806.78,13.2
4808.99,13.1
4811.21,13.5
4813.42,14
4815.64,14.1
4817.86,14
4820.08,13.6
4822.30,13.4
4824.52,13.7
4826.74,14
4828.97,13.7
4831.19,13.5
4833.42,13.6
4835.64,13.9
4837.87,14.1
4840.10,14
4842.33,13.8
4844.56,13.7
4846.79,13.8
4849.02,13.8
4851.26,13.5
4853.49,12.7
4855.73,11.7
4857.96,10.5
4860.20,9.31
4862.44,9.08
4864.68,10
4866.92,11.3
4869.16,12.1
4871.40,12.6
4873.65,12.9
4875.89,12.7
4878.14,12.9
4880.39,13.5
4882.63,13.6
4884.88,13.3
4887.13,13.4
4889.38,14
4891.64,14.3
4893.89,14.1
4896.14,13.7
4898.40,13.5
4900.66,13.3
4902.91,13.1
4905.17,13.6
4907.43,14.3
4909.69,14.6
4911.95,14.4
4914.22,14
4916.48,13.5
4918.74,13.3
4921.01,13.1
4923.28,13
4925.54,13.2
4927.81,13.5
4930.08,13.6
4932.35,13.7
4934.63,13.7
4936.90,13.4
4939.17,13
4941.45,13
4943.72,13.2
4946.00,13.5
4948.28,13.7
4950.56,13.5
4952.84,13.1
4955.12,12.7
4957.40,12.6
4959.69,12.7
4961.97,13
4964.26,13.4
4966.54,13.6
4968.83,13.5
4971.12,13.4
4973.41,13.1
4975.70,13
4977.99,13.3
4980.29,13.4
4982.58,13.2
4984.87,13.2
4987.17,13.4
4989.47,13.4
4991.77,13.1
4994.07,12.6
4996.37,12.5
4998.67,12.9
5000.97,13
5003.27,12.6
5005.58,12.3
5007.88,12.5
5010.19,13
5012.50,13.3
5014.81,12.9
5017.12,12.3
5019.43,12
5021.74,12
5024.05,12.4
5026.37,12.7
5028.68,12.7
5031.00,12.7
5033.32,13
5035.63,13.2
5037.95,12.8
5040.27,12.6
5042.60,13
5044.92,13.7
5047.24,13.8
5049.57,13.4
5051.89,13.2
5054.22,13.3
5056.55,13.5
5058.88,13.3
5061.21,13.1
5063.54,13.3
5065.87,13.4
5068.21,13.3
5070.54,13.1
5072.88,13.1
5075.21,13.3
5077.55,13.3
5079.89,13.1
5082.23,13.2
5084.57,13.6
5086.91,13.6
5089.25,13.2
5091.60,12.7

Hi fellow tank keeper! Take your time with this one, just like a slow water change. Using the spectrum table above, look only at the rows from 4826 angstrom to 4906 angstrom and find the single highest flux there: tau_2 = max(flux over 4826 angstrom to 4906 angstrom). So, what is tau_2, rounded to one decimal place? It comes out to 14.3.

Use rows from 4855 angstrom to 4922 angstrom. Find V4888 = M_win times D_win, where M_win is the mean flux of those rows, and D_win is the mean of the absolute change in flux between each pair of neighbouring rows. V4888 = 5.8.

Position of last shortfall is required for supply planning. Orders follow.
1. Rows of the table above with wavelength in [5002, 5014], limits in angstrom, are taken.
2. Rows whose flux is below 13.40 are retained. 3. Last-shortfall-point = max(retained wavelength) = 5012.50 angstrom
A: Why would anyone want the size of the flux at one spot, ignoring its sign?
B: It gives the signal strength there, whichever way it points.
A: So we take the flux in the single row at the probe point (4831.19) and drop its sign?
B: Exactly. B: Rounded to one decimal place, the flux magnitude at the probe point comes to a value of 13.5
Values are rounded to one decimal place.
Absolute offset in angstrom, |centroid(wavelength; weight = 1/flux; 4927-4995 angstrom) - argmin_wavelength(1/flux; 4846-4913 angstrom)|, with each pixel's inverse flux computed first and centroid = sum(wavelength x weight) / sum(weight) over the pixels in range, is 51.3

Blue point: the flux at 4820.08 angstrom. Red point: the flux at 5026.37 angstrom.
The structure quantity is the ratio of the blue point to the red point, 1.07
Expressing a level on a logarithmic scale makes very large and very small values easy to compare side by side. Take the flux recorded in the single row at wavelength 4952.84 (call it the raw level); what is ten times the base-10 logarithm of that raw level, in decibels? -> 11.2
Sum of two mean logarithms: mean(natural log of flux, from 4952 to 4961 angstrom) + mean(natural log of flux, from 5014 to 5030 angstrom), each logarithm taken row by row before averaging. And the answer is 5.07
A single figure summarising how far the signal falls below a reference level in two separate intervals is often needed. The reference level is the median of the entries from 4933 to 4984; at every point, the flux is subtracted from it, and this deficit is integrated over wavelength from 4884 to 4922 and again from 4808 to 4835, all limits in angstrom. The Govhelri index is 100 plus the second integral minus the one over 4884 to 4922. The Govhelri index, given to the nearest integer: 107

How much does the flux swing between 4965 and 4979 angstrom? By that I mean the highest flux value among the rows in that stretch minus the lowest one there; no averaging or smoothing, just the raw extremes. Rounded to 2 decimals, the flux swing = 0.60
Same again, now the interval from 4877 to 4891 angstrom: 1.10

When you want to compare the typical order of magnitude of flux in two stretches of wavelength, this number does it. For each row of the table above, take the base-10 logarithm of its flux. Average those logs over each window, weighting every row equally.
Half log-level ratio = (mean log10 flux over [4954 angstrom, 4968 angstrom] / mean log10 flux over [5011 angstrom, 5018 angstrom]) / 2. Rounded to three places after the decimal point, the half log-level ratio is 0.503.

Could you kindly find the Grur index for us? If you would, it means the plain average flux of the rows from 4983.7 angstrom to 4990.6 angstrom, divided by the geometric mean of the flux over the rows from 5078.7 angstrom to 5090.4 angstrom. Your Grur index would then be 1.00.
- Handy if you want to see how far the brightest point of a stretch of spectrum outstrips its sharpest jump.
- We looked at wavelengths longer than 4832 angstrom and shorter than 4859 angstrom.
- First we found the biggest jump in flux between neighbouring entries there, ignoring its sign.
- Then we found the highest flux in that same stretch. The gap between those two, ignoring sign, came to 12.9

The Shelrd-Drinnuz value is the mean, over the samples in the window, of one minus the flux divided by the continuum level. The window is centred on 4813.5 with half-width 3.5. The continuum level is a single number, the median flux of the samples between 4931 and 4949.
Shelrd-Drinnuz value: -0.031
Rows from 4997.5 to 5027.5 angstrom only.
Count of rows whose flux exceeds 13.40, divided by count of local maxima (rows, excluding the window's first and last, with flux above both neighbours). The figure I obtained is 0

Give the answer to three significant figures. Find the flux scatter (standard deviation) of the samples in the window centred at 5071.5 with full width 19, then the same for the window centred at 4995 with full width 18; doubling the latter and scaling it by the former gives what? 5.97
